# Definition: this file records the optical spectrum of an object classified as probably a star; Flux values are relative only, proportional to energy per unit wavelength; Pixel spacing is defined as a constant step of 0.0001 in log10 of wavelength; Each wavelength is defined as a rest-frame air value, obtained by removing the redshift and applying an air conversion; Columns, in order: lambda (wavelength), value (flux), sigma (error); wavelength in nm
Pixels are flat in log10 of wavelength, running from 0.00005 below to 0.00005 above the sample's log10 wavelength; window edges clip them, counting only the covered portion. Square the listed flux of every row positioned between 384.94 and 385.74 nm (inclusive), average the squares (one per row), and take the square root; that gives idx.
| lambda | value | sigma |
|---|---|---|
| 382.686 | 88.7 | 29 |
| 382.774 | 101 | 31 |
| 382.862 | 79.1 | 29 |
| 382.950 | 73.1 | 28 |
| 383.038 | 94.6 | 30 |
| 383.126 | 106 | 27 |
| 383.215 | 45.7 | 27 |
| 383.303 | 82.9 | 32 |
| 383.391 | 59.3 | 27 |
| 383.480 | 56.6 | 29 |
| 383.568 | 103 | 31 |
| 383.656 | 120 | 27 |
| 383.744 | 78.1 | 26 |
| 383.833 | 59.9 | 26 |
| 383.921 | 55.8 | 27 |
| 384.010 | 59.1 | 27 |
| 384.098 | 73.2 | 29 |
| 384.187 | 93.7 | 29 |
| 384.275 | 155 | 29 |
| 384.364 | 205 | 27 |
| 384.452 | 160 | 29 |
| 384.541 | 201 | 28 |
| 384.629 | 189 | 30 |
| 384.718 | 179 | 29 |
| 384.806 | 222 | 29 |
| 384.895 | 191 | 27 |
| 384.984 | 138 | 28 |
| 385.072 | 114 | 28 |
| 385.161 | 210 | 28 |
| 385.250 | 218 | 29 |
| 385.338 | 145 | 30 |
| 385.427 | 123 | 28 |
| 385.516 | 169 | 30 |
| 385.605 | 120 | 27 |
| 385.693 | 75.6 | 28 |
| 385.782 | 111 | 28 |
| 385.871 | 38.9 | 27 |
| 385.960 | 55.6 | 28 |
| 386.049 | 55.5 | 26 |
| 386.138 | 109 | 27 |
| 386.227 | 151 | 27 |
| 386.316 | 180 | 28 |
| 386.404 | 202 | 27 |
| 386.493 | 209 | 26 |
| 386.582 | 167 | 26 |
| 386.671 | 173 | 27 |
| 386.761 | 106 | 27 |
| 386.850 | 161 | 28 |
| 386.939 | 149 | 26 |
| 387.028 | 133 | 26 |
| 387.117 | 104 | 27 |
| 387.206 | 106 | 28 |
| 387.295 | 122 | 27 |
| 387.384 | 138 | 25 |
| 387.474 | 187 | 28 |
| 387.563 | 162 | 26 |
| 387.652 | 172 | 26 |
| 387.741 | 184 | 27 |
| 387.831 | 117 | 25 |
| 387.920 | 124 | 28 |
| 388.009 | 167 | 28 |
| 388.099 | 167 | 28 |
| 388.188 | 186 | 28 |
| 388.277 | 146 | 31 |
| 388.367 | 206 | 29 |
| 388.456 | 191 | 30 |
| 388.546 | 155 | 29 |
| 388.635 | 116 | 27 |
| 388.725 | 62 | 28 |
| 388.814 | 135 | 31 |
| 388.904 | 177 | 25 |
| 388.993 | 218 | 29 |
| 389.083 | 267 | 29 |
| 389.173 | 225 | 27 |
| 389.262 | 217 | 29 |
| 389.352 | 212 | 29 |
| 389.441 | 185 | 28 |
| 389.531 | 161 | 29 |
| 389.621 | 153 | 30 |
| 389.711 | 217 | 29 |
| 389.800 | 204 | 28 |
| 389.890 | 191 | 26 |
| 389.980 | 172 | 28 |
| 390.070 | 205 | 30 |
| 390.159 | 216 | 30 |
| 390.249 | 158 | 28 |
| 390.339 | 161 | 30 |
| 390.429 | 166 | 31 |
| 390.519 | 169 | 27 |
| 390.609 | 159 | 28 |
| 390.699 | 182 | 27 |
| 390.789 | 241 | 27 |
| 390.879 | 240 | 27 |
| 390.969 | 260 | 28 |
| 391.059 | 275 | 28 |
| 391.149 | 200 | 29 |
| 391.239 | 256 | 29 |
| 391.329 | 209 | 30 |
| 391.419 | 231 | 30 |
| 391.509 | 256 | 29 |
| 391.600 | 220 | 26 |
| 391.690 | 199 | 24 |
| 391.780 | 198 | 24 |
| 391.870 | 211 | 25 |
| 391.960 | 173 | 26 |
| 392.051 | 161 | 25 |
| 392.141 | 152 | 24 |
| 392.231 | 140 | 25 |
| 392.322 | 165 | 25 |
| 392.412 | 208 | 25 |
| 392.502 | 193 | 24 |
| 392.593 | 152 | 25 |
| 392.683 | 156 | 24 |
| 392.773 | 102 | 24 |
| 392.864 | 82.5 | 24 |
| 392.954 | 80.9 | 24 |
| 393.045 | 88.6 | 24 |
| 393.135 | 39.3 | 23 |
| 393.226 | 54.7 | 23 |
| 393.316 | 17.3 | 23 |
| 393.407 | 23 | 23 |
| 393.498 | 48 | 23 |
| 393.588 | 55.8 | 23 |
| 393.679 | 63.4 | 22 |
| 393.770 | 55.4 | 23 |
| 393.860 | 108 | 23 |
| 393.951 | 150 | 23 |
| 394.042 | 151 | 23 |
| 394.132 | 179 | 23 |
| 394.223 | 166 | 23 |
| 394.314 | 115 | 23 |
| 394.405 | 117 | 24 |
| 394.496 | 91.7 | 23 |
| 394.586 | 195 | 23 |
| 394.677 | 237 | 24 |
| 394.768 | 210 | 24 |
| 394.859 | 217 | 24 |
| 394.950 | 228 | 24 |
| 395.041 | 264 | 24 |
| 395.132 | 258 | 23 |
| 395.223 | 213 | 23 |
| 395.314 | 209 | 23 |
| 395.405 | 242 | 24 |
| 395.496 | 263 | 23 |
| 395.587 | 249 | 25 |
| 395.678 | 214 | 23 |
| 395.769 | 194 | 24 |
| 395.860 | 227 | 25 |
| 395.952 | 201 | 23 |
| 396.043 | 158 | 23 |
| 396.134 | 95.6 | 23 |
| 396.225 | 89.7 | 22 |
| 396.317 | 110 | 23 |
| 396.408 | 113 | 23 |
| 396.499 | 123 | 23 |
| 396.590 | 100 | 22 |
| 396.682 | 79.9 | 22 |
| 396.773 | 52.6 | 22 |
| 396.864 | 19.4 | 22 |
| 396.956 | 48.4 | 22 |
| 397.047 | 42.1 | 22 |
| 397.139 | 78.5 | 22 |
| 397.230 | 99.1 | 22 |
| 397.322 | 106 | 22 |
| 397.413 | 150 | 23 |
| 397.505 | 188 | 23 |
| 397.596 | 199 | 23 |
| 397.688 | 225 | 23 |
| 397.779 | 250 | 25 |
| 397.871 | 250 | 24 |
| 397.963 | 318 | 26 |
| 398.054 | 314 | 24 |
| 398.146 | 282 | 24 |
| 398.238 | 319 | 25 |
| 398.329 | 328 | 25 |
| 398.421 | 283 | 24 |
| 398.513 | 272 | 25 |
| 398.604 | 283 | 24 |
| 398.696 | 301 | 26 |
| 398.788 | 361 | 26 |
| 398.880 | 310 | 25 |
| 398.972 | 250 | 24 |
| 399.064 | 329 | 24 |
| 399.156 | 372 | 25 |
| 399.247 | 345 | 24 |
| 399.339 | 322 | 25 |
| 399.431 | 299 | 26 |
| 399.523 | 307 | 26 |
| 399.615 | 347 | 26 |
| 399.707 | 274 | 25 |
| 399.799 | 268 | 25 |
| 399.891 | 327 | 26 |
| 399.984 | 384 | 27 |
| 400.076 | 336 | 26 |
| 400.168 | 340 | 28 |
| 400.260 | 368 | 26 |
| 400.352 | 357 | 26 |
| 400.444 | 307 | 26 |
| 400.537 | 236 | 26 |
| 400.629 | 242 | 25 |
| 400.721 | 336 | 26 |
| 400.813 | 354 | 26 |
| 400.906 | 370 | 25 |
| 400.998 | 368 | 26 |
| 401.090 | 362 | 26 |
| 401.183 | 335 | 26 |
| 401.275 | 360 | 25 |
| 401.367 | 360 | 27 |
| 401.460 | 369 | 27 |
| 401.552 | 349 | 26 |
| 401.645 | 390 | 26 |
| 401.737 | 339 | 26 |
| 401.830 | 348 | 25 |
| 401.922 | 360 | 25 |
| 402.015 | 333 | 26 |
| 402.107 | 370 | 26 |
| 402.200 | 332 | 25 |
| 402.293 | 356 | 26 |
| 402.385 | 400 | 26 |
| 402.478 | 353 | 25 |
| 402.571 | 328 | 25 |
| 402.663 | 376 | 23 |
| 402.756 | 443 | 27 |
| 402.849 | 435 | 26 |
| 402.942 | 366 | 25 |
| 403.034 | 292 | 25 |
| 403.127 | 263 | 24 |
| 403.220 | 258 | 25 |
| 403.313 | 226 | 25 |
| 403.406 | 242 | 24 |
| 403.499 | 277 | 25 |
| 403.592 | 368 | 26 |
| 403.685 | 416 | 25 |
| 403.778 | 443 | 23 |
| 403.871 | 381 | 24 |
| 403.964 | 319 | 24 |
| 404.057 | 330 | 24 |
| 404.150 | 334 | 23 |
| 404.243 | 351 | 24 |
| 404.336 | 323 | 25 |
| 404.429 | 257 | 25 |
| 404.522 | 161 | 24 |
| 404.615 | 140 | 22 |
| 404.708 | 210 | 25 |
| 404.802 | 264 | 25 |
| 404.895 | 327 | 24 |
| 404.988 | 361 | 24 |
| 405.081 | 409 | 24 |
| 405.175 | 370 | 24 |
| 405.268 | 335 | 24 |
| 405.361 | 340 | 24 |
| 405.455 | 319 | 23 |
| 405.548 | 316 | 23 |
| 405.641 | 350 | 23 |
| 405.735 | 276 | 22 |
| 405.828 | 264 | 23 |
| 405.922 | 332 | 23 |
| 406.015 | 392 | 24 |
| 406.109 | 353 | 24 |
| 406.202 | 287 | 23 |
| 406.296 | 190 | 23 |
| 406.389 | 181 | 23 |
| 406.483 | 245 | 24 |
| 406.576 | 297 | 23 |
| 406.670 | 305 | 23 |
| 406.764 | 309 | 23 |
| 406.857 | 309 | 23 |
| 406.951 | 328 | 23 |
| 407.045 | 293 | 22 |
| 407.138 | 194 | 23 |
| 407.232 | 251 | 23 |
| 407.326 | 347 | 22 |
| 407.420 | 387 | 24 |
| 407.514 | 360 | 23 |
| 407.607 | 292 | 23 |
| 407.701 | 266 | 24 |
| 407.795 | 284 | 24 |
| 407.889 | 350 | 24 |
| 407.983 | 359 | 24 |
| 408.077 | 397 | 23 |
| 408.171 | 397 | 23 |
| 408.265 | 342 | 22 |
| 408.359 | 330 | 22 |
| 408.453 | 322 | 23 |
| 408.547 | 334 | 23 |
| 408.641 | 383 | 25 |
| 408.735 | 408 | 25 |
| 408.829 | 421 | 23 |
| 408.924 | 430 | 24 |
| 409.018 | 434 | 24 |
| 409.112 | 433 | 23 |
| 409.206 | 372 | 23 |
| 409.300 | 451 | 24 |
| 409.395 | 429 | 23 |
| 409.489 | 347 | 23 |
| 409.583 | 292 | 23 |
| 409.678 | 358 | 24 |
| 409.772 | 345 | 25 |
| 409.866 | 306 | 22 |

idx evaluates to 152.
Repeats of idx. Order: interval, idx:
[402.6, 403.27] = 355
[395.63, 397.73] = 141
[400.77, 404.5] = 350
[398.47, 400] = 317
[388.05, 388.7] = 169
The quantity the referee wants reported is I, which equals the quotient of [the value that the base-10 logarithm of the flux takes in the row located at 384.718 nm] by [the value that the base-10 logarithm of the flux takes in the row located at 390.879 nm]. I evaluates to 0.95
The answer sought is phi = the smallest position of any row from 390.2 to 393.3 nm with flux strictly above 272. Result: 391.059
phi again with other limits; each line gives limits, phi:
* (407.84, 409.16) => 407.889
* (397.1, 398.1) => 397.963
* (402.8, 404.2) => 402.849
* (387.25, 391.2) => 391.059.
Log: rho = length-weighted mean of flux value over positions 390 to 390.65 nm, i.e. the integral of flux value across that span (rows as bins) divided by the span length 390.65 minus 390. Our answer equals 176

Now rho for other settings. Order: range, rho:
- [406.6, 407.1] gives 306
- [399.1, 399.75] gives 324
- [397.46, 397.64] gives 194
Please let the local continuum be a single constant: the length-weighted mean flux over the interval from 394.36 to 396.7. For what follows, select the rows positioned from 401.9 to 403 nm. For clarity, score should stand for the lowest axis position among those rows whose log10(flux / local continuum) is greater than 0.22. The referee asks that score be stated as 401.922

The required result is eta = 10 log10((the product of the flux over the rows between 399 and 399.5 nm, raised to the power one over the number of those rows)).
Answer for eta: 25.2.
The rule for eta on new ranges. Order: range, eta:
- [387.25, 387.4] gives 21.1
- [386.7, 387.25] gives 21.0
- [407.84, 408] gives 25.5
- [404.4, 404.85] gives 23.0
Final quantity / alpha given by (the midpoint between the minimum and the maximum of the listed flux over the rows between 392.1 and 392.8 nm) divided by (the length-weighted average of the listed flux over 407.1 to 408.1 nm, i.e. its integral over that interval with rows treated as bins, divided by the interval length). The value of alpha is 0.5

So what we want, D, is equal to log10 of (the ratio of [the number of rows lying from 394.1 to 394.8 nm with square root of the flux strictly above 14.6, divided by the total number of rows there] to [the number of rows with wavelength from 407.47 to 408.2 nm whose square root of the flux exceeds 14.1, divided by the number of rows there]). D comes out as -0.90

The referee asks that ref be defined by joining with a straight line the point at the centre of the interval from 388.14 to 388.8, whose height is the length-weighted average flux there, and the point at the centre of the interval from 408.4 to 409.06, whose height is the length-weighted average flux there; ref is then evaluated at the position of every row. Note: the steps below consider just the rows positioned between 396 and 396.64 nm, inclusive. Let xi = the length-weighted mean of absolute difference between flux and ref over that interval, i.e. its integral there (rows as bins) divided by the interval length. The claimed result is 131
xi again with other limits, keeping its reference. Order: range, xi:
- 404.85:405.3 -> 27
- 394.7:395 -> 9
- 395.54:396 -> 26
